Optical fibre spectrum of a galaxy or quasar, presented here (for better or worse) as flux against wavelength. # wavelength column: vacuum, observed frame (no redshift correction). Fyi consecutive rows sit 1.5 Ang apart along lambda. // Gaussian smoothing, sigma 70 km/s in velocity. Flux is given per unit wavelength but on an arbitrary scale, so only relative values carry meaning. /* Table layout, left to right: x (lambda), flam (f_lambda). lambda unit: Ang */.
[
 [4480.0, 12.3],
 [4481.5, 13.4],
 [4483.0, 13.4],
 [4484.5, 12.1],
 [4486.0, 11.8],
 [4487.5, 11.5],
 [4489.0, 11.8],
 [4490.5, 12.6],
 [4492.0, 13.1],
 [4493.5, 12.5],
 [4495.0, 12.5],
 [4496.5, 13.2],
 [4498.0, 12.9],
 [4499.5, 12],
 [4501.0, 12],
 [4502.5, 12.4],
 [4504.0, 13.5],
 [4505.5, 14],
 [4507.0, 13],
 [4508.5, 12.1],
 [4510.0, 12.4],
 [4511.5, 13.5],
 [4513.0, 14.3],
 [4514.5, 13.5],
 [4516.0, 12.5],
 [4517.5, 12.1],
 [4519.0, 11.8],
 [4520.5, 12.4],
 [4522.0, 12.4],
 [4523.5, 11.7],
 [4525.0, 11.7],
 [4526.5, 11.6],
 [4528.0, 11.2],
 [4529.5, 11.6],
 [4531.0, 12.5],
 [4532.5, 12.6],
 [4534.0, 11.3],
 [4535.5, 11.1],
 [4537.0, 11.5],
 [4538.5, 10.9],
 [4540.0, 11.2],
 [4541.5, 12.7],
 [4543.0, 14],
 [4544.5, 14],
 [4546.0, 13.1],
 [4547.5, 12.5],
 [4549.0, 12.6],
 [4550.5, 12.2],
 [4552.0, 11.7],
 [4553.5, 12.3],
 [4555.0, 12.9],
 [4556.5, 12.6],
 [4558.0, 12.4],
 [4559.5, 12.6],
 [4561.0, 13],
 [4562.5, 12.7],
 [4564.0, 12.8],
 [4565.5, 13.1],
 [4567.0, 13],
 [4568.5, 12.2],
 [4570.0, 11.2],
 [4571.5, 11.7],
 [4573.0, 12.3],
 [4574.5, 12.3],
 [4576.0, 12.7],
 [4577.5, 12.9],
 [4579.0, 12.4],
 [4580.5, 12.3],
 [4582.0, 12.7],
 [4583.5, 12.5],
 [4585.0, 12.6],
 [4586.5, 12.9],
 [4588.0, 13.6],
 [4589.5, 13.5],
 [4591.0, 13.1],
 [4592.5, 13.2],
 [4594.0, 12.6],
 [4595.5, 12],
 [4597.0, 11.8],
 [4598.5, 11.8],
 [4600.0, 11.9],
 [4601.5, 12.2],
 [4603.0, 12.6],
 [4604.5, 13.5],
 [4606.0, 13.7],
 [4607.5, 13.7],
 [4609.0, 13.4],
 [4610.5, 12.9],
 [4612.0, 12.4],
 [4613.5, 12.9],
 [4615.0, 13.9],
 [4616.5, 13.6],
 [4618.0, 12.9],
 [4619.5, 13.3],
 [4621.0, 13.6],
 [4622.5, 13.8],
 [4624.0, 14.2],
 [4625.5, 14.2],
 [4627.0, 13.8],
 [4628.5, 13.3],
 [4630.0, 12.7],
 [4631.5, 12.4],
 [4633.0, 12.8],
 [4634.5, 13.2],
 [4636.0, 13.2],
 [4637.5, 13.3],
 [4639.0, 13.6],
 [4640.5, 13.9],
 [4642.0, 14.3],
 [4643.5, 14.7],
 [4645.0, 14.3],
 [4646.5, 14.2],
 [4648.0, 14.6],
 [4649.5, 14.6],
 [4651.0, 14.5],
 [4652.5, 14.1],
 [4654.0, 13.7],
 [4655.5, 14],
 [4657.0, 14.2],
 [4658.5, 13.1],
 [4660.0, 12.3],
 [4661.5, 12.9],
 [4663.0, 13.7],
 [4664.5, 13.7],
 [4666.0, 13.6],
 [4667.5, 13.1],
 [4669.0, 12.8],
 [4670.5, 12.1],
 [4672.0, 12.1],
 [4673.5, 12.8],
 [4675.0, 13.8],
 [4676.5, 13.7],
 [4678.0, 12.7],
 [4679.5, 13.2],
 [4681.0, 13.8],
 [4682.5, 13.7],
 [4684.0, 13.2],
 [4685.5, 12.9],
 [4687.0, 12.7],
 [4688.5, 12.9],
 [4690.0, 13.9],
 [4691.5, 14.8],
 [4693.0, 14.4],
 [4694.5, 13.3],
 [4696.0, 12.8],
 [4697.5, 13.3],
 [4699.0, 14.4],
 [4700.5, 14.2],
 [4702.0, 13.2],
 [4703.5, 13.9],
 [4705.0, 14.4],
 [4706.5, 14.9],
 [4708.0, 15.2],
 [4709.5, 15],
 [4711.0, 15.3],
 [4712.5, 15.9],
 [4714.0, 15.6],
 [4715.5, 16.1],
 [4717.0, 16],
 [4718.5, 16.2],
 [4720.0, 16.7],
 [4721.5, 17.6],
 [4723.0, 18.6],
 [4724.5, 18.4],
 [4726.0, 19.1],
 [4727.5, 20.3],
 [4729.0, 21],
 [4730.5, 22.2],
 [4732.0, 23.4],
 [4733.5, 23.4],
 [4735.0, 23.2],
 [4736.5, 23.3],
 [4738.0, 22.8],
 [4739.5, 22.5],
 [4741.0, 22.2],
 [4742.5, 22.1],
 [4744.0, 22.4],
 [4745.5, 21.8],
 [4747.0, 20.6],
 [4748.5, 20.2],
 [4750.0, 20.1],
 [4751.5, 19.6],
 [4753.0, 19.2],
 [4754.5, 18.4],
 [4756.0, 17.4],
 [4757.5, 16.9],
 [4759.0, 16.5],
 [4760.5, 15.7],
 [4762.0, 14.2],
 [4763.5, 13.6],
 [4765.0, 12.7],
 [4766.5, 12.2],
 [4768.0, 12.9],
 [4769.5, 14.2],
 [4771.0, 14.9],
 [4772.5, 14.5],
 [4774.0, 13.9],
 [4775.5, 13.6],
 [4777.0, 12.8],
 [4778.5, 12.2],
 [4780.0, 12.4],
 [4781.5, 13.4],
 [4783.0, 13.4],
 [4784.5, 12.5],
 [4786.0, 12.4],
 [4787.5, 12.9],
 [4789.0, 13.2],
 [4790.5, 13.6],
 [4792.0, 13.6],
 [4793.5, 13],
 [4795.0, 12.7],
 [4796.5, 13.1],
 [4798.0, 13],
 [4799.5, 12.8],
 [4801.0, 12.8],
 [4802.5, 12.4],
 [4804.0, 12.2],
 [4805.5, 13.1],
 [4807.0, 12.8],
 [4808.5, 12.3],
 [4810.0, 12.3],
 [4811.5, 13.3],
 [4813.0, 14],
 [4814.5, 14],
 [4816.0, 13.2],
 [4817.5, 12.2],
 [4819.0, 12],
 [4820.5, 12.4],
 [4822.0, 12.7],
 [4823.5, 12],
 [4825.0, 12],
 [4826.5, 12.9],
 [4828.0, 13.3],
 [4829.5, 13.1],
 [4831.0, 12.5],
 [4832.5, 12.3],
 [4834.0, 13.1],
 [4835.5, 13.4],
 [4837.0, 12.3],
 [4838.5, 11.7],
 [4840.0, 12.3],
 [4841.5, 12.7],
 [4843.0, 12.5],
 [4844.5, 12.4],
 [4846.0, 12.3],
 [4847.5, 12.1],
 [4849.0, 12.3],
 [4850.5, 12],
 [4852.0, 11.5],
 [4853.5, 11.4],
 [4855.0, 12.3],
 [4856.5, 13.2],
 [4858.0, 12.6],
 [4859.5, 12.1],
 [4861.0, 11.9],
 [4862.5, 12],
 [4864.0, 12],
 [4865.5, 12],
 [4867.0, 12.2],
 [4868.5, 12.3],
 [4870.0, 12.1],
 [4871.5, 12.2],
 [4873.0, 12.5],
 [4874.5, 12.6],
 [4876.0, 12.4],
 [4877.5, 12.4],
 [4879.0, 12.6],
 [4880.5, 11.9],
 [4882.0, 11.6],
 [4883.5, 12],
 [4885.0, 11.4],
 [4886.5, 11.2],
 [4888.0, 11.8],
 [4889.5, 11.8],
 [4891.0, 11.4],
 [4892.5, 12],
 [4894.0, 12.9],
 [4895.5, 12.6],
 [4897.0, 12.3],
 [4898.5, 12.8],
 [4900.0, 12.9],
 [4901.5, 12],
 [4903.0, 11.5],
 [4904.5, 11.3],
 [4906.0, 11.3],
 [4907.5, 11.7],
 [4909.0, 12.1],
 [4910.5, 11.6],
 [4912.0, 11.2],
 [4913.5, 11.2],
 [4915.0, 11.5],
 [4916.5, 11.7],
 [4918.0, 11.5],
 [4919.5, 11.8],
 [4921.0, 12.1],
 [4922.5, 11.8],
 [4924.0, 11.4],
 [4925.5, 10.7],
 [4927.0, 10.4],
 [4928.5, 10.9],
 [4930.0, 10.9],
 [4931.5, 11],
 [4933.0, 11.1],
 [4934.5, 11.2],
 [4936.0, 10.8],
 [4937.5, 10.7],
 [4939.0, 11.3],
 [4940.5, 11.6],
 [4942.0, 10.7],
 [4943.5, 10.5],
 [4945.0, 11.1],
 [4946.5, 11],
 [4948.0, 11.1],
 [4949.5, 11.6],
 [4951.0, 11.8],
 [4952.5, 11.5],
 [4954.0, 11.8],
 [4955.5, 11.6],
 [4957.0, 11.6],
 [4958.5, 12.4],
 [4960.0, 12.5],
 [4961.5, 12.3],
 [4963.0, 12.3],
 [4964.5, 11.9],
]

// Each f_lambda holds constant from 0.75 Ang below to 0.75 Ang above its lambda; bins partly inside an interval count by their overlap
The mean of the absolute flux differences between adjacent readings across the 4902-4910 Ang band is 0.25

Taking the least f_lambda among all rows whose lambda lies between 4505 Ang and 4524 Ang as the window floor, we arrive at 11.7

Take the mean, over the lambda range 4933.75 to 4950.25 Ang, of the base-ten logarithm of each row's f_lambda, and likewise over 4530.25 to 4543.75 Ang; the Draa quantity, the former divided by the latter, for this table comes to 0.97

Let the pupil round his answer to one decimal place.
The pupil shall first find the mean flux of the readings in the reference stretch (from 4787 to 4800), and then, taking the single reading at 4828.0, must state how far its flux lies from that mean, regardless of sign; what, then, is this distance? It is 0.2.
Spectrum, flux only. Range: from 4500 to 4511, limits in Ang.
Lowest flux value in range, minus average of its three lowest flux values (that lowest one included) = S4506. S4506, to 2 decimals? -0.17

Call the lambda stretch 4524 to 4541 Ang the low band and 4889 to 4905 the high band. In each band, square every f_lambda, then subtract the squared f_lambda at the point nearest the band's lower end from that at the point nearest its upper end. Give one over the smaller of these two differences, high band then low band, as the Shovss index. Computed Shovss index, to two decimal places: -0.09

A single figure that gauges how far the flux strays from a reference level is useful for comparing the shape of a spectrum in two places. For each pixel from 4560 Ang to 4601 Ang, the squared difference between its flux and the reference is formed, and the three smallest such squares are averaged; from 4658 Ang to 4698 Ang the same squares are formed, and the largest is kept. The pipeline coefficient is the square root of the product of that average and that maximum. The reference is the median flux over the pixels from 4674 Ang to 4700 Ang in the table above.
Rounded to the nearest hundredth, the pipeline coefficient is 0.26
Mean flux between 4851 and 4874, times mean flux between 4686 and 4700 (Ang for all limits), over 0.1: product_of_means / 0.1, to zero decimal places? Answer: 1654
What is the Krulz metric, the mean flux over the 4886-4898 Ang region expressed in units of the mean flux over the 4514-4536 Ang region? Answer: 1.00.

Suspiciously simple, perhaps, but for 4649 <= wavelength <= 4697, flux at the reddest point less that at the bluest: -1.8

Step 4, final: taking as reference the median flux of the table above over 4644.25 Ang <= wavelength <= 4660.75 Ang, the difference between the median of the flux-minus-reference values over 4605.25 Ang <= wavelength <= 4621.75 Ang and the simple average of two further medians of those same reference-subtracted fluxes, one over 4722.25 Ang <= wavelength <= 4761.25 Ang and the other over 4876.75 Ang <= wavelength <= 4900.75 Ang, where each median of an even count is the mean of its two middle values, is -2.8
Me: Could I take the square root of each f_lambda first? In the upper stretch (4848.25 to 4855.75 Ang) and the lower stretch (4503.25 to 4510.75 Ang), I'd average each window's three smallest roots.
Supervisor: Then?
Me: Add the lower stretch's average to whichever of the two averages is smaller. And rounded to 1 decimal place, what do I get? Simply 6.9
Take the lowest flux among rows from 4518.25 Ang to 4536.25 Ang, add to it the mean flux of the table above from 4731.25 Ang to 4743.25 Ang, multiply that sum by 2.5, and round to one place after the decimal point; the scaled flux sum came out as 84.9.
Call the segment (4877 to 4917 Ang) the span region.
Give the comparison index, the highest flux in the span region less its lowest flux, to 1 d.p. 1.7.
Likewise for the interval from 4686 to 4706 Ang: 2.1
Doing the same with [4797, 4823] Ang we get 2.0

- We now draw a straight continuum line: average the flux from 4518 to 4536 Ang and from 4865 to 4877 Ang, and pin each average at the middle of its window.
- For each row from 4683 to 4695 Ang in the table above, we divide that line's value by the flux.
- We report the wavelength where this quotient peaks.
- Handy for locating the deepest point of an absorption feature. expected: 4687.0 Ang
